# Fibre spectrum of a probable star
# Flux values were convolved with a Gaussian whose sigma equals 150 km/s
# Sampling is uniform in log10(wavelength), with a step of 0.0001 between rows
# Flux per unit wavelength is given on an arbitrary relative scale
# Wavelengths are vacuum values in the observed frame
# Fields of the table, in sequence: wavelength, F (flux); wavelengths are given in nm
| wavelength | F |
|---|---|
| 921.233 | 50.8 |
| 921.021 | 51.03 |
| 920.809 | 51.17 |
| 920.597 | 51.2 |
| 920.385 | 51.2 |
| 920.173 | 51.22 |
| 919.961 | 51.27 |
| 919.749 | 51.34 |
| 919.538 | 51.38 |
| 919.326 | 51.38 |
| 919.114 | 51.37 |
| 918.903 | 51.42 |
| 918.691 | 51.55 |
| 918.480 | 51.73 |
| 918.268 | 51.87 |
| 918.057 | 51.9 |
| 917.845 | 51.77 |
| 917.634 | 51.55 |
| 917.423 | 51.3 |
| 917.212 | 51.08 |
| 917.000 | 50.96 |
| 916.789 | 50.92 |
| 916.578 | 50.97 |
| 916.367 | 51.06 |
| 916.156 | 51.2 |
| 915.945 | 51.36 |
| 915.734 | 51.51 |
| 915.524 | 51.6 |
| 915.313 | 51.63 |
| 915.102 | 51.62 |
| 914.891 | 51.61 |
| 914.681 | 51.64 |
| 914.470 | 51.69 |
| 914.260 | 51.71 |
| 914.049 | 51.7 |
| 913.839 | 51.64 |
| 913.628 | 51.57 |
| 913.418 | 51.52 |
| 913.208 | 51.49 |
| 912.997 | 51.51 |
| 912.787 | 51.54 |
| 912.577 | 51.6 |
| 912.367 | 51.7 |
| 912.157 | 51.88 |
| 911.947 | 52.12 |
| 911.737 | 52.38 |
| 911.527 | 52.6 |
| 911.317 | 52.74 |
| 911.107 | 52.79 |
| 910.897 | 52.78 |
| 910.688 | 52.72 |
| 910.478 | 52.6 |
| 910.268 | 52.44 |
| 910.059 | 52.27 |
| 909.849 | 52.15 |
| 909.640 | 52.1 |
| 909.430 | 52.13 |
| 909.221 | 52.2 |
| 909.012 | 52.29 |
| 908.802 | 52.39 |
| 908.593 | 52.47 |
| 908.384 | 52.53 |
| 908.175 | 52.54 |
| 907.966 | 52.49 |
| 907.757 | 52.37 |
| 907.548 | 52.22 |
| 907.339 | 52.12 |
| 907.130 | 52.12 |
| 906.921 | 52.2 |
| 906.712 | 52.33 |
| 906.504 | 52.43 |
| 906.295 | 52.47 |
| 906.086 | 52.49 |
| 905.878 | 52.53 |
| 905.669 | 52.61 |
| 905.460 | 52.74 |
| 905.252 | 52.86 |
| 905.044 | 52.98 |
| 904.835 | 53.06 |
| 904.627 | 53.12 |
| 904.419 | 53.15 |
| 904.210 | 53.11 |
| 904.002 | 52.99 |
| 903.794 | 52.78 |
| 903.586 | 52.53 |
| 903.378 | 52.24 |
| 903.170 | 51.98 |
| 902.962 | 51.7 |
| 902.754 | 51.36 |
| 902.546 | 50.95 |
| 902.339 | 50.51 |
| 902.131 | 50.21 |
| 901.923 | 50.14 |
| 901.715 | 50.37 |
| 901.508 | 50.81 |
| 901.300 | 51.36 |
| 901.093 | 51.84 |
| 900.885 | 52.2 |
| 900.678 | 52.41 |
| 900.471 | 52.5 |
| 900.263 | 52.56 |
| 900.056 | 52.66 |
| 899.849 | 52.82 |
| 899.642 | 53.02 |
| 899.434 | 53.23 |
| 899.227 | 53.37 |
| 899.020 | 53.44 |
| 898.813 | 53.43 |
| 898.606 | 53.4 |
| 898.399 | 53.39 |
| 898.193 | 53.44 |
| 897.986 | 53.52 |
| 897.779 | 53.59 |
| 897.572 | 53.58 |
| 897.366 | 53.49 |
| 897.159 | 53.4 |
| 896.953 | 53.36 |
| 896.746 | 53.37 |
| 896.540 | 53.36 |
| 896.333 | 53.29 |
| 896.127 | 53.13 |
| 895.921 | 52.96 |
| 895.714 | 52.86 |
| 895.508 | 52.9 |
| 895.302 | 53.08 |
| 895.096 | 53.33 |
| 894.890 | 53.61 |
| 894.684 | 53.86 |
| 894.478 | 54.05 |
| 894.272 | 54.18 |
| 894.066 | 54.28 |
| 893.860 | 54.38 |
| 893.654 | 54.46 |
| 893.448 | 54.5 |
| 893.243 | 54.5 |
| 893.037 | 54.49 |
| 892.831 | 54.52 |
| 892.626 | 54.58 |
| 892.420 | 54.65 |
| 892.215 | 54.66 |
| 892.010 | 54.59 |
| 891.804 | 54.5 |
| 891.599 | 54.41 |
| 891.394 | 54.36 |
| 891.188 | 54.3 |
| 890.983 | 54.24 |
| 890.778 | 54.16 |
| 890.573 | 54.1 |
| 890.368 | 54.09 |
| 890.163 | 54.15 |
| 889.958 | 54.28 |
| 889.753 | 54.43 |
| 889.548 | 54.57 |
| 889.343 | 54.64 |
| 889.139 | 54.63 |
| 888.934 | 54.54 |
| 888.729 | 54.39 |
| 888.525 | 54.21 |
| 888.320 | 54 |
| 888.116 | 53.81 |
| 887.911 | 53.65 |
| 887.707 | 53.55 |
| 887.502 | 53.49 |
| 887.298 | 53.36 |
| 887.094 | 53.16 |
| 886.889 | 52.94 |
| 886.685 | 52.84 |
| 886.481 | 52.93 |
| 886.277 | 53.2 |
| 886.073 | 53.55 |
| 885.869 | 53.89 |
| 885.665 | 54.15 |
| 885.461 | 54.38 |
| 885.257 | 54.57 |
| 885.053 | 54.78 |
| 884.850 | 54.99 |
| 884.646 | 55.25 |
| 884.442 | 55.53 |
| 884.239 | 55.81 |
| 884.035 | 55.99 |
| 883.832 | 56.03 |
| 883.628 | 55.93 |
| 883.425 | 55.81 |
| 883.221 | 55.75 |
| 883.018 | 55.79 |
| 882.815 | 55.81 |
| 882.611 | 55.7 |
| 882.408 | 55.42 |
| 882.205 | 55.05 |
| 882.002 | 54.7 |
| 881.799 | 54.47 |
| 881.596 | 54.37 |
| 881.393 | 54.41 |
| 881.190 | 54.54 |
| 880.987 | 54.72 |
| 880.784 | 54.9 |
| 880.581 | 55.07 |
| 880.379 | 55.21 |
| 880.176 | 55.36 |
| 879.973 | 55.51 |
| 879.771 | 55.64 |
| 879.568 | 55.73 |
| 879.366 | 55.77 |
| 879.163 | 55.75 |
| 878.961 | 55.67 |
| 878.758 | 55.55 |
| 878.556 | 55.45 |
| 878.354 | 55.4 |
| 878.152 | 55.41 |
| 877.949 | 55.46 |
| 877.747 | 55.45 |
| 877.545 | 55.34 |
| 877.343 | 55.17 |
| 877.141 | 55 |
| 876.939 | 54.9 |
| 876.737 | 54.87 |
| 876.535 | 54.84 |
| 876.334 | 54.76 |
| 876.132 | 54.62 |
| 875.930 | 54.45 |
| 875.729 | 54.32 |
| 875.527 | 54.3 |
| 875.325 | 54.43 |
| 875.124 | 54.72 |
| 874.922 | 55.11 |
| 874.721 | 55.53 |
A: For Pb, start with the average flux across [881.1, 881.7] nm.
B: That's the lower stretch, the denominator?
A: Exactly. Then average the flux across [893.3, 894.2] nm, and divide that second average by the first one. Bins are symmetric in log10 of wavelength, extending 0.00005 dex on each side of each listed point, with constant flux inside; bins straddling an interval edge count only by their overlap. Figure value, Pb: 0.999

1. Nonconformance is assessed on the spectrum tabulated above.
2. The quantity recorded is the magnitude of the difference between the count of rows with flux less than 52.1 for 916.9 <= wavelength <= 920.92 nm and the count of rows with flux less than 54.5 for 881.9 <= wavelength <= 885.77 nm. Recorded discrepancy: 17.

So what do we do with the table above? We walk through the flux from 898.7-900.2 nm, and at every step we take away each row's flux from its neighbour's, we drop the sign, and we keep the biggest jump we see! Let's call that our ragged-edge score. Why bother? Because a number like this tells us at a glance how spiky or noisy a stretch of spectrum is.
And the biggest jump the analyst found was 0.21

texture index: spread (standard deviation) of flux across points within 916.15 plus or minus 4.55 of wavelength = 0.30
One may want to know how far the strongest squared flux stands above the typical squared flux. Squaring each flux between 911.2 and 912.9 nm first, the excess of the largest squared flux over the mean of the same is 70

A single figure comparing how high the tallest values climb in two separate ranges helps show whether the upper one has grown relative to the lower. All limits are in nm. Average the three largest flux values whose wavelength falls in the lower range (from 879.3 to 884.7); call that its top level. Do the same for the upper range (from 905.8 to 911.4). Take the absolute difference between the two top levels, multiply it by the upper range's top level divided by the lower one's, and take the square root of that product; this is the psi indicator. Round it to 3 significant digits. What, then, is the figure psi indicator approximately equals 1.74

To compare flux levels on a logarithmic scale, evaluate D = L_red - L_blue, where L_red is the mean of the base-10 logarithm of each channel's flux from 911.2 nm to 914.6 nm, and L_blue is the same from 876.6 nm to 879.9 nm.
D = -0.029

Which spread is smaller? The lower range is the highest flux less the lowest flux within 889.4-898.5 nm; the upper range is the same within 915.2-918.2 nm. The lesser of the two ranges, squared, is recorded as 1.0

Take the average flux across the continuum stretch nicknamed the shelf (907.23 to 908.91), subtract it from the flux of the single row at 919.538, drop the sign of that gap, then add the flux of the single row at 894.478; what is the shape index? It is 55.1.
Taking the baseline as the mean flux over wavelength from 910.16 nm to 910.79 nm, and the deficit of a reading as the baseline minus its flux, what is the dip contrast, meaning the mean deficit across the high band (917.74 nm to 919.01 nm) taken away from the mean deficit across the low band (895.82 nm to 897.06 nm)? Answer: -1.5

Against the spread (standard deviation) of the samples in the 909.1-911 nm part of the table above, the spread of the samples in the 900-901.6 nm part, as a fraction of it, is 2.5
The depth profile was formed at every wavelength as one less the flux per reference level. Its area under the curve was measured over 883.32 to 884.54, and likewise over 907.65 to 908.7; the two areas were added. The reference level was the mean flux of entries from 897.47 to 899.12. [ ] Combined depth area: -0.035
